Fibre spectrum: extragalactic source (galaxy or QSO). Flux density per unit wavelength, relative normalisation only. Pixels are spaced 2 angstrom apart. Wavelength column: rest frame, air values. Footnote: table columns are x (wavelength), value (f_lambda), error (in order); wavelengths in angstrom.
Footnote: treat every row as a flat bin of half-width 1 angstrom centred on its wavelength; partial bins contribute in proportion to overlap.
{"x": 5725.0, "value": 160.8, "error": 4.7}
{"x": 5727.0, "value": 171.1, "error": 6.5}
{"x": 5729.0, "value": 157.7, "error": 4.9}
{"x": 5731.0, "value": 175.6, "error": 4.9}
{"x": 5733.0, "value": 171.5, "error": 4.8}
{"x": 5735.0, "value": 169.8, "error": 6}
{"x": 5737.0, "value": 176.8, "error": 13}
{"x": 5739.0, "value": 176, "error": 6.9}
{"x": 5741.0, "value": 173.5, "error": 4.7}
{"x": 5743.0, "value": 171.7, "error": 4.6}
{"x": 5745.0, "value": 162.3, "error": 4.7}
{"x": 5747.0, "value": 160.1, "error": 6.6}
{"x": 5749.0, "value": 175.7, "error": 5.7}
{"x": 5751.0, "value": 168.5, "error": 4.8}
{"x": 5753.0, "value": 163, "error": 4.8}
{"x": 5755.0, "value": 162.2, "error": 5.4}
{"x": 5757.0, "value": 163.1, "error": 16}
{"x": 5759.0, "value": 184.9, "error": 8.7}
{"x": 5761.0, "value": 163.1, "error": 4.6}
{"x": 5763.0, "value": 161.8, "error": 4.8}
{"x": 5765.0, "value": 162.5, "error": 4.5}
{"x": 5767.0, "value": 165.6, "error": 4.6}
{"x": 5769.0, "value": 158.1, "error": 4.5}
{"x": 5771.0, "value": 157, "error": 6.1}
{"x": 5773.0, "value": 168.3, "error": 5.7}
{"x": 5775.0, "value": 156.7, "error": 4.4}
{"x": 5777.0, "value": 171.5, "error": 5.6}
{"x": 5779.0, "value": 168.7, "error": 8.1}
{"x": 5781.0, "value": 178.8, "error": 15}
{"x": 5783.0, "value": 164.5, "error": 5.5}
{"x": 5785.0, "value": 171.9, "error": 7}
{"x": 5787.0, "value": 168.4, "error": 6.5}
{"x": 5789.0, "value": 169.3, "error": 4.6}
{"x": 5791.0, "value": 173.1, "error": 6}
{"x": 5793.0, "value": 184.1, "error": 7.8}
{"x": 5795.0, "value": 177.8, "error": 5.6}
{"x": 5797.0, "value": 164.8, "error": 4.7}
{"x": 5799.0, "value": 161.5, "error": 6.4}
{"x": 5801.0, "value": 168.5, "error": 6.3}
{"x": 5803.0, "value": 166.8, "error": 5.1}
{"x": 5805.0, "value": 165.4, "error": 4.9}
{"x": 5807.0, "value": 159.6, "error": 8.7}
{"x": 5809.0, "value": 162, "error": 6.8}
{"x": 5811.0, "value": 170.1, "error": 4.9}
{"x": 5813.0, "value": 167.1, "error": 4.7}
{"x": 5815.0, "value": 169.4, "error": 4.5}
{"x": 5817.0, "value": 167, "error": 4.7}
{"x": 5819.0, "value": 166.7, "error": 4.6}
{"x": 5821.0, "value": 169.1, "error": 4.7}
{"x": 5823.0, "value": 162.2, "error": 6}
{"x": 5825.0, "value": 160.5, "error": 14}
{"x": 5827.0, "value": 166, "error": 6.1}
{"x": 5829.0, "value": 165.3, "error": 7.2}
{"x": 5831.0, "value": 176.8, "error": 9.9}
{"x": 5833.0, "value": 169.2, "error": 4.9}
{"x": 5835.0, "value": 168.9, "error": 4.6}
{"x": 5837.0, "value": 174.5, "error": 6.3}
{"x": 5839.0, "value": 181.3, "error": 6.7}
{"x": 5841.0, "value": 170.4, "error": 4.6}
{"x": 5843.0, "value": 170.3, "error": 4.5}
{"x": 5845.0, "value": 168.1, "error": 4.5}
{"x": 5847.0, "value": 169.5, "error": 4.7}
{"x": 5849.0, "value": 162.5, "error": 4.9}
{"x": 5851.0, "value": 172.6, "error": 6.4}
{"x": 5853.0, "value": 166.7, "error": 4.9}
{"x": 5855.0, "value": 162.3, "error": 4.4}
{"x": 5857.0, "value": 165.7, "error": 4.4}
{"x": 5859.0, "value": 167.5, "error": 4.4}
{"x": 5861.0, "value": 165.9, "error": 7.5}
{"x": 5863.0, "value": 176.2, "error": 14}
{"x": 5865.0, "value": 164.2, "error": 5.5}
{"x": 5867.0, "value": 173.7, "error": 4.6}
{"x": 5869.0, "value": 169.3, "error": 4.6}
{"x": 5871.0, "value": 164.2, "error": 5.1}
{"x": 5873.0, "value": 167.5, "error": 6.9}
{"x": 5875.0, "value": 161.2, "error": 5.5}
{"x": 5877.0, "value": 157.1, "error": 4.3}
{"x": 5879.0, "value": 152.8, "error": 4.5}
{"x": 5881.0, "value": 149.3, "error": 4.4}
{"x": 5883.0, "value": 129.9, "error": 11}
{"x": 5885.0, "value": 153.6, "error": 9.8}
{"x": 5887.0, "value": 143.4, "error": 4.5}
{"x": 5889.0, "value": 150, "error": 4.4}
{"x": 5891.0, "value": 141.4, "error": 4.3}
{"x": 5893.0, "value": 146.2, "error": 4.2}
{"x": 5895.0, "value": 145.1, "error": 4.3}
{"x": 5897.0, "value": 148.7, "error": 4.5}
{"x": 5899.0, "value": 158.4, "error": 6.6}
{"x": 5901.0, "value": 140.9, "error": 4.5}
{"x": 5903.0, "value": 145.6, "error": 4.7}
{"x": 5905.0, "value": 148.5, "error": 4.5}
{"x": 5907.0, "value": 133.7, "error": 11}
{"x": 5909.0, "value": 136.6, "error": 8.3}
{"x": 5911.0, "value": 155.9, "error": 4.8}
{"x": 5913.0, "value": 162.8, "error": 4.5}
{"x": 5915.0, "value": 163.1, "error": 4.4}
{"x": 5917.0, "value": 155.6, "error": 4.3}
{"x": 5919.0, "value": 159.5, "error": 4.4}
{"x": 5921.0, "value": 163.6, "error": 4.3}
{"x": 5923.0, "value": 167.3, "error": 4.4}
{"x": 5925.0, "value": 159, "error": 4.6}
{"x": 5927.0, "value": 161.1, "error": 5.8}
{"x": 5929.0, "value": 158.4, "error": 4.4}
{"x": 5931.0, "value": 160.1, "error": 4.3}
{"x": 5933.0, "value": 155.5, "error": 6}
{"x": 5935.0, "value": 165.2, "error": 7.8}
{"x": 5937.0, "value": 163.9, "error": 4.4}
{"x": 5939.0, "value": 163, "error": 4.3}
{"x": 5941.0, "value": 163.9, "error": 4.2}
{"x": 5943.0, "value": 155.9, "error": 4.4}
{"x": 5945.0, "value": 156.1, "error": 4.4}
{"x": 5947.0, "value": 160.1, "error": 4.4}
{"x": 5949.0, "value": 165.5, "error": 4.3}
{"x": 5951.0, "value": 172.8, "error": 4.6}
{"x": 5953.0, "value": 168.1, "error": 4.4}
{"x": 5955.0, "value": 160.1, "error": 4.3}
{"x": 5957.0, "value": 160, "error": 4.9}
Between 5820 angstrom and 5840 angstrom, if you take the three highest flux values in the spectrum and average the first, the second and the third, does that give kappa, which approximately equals 178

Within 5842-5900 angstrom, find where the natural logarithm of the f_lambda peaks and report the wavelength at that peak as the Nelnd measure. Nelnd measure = 5863.0 angstrom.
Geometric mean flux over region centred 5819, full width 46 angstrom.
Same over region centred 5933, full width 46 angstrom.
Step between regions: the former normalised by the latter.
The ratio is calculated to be 1.037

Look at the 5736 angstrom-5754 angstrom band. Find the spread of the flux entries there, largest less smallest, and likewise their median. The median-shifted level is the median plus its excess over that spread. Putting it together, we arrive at 327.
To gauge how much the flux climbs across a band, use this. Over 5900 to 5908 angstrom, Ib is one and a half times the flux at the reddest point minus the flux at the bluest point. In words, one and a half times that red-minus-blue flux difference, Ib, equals -11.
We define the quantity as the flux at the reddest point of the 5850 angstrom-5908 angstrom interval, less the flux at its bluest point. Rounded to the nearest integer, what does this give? -39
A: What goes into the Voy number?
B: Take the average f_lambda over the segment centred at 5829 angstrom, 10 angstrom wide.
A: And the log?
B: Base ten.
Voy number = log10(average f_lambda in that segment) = 2.22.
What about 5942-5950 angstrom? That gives 2.20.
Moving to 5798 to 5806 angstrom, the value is 2.22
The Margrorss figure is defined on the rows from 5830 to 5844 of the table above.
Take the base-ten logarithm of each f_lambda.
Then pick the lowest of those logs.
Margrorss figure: 2.23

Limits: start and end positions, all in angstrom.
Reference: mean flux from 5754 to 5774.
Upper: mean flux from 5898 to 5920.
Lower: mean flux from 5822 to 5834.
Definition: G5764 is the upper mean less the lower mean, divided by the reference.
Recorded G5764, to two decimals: -0.10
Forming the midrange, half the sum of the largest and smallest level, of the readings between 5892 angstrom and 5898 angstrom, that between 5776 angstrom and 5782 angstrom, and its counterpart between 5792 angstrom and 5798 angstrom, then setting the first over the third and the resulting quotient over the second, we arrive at 0.0048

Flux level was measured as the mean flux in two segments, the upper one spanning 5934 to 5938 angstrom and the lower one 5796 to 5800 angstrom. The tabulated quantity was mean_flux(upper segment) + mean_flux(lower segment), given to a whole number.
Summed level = 328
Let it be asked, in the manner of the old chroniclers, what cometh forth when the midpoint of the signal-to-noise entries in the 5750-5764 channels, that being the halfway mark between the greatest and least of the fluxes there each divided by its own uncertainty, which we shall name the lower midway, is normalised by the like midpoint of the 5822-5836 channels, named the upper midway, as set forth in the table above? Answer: 0.95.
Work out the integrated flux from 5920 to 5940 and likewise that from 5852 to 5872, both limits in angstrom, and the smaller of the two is 3234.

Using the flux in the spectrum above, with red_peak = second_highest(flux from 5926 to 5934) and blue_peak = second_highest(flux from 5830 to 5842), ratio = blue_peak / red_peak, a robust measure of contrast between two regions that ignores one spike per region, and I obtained 1.10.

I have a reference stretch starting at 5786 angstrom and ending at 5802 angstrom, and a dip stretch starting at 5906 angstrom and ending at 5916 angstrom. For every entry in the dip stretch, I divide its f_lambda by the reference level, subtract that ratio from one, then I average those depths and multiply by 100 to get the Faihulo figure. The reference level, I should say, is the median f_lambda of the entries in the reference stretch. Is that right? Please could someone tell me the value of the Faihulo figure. 11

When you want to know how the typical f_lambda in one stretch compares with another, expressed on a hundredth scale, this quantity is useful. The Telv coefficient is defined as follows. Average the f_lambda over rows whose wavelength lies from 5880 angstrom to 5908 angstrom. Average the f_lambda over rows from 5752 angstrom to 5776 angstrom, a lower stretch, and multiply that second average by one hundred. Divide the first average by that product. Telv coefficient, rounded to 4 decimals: 0.0089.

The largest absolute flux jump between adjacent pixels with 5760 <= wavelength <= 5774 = 11.3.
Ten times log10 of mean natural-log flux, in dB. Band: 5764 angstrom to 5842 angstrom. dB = 7.10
